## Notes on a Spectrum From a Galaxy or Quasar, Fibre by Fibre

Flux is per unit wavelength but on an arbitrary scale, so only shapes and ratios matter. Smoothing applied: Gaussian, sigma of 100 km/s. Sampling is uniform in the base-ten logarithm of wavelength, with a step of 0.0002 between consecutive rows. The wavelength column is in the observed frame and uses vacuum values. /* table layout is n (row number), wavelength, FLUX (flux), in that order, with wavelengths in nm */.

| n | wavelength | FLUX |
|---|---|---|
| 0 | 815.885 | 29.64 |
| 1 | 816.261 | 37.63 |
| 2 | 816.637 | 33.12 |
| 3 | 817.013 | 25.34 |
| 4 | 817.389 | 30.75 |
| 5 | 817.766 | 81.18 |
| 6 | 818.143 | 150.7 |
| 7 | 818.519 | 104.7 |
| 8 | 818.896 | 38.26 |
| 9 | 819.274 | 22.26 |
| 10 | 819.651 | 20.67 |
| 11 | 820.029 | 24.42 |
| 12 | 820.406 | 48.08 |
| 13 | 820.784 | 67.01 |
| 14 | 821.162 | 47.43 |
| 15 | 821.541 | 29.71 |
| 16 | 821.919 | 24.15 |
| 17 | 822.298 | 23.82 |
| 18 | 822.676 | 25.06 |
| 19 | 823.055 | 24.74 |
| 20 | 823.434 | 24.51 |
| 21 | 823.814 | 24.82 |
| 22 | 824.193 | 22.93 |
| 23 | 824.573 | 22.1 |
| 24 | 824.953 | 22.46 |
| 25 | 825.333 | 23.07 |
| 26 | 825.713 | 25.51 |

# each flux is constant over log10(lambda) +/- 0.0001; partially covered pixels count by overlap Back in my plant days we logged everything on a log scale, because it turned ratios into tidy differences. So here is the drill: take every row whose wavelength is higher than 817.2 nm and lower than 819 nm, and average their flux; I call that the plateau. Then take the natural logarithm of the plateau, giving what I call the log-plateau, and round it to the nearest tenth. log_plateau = 4.4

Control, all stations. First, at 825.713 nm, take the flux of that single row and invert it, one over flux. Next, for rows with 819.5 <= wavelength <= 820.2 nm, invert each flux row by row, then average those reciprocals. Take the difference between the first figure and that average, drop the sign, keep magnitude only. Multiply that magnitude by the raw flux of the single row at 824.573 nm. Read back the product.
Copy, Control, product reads 0.12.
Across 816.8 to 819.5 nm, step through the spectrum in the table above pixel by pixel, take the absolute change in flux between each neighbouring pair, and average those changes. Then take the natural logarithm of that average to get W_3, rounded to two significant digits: 3.7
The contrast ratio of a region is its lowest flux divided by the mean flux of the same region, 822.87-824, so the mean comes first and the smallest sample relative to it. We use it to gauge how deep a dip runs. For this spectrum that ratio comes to 1.0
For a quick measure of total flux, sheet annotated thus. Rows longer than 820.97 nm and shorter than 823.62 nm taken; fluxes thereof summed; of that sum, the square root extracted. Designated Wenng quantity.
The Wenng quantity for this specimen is 14.1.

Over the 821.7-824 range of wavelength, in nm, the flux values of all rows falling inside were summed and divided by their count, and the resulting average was 25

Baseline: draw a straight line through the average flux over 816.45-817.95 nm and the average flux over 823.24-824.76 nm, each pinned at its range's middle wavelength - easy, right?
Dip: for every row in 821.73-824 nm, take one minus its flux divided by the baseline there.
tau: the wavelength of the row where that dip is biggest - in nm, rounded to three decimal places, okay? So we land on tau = 821.919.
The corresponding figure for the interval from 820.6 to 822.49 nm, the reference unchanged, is 821.919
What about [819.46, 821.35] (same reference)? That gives 819.651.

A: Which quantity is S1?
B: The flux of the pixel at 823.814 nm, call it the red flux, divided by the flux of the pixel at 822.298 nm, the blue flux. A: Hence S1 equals 1.04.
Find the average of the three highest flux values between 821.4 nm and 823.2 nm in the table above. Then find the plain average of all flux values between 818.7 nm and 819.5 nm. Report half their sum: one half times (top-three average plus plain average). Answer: 28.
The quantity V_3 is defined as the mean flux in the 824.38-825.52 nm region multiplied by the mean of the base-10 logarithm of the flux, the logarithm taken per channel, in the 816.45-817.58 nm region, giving 33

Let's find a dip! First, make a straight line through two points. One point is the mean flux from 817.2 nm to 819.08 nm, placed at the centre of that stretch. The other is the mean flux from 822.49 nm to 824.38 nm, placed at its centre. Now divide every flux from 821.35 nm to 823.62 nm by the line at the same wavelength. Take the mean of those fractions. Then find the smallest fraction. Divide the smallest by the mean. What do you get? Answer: 0.78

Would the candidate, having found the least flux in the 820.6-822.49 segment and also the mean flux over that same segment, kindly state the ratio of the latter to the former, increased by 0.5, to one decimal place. 2.1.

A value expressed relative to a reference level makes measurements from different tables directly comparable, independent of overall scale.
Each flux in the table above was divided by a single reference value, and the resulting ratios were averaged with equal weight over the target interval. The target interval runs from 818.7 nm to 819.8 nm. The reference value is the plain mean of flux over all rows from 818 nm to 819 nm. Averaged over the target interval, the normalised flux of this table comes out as 0.28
